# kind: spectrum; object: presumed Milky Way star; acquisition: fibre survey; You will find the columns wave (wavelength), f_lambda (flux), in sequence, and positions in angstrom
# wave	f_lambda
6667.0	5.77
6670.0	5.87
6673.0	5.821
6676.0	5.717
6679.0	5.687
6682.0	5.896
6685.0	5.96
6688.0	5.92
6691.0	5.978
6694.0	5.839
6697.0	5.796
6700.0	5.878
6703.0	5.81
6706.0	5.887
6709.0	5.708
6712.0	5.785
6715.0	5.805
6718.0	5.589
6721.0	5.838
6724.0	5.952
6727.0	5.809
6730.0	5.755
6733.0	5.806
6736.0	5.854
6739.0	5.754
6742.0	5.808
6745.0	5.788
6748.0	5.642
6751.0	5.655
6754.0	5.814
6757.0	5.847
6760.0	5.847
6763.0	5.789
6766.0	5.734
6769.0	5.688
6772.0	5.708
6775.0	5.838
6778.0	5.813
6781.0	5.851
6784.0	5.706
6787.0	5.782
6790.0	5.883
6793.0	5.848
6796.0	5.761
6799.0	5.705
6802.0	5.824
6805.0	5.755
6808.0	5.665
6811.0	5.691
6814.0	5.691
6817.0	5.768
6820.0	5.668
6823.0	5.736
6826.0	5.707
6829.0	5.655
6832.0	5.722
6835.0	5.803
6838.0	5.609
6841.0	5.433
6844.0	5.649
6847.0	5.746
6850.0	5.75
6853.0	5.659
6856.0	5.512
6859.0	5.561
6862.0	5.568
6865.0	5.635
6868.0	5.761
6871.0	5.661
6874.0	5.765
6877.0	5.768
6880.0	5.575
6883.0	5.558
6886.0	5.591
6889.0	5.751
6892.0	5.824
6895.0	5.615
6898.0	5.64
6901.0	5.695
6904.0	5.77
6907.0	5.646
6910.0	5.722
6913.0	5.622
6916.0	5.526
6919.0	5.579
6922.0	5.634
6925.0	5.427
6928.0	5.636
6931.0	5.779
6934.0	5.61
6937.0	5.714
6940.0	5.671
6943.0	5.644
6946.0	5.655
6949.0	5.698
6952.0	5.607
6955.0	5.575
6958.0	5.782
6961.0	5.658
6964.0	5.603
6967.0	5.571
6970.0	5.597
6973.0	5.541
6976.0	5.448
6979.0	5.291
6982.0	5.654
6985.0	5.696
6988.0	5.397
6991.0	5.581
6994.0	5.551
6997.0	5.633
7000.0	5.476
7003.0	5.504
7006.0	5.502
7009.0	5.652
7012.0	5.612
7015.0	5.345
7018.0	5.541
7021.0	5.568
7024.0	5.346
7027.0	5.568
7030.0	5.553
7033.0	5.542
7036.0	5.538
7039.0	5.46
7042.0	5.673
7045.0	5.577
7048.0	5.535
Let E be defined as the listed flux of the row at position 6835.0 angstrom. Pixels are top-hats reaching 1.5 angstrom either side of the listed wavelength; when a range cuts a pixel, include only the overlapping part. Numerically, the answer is 5.803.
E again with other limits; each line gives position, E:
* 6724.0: 5.952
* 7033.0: 5.542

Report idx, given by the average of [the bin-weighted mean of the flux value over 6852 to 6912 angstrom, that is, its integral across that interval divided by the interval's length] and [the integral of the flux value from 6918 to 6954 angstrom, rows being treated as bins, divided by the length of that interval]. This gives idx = 5.65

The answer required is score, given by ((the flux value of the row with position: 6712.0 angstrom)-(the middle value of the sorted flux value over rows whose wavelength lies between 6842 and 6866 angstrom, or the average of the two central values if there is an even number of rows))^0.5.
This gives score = 0.38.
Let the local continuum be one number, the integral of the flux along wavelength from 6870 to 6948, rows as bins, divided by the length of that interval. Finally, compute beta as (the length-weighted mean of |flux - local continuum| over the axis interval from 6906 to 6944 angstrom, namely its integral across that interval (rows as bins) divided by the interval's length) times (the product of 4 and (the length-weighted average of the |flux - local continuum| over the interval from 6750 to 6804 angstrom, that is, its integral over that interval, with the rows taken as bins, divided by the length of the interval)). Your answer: 0.034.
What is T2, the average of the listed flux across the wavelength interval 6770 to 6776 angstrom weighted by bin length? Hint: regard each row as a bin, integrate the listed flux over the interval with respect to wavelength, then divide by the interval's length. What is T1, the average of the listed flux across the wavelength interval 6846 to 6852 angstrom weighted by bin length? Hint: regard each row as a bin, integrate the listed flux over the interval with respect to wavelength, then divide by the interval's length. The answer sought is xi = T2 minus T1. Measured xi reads 0.02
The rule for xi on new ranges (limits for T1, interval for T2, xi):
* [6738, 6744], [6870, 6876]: -0.06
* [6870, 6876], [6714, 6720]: -0.02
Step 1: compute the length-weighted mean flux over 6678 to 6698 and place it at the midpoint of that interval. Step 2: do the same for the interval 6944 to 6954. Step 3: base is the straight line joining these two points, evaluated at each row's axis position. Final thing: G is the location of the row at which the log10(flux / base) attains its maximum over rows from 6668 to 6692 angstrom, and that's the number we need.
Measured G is 6691.0 angstrom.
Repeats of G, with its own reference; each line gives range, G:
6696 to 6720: 6706.0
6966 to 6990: 6985.0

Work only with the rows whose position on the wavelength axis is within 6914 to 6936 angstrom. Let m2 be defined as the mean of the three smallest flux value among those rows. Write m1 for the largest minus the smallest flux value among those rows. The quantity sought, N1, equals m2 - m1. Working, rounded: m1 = 0.35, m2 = 5.51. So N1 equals 5.16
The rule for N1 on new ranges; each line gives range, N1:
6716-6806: 5.27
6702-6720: 5.40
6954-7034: 4.84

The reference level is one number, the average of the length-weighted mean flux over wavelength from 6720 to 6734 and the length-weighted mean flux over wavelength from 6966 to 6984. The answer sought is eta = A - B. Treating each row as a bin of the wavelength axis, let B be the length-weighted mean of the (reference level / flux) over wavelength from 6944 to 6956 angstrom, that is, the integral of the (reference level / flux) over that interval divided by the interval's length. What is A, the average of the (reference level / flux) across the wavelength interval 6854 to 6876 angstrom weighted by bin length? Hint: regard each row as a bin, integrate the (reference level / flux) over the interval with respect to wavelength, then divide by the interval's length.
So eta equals -0.001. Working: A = 1.01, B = 1.01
